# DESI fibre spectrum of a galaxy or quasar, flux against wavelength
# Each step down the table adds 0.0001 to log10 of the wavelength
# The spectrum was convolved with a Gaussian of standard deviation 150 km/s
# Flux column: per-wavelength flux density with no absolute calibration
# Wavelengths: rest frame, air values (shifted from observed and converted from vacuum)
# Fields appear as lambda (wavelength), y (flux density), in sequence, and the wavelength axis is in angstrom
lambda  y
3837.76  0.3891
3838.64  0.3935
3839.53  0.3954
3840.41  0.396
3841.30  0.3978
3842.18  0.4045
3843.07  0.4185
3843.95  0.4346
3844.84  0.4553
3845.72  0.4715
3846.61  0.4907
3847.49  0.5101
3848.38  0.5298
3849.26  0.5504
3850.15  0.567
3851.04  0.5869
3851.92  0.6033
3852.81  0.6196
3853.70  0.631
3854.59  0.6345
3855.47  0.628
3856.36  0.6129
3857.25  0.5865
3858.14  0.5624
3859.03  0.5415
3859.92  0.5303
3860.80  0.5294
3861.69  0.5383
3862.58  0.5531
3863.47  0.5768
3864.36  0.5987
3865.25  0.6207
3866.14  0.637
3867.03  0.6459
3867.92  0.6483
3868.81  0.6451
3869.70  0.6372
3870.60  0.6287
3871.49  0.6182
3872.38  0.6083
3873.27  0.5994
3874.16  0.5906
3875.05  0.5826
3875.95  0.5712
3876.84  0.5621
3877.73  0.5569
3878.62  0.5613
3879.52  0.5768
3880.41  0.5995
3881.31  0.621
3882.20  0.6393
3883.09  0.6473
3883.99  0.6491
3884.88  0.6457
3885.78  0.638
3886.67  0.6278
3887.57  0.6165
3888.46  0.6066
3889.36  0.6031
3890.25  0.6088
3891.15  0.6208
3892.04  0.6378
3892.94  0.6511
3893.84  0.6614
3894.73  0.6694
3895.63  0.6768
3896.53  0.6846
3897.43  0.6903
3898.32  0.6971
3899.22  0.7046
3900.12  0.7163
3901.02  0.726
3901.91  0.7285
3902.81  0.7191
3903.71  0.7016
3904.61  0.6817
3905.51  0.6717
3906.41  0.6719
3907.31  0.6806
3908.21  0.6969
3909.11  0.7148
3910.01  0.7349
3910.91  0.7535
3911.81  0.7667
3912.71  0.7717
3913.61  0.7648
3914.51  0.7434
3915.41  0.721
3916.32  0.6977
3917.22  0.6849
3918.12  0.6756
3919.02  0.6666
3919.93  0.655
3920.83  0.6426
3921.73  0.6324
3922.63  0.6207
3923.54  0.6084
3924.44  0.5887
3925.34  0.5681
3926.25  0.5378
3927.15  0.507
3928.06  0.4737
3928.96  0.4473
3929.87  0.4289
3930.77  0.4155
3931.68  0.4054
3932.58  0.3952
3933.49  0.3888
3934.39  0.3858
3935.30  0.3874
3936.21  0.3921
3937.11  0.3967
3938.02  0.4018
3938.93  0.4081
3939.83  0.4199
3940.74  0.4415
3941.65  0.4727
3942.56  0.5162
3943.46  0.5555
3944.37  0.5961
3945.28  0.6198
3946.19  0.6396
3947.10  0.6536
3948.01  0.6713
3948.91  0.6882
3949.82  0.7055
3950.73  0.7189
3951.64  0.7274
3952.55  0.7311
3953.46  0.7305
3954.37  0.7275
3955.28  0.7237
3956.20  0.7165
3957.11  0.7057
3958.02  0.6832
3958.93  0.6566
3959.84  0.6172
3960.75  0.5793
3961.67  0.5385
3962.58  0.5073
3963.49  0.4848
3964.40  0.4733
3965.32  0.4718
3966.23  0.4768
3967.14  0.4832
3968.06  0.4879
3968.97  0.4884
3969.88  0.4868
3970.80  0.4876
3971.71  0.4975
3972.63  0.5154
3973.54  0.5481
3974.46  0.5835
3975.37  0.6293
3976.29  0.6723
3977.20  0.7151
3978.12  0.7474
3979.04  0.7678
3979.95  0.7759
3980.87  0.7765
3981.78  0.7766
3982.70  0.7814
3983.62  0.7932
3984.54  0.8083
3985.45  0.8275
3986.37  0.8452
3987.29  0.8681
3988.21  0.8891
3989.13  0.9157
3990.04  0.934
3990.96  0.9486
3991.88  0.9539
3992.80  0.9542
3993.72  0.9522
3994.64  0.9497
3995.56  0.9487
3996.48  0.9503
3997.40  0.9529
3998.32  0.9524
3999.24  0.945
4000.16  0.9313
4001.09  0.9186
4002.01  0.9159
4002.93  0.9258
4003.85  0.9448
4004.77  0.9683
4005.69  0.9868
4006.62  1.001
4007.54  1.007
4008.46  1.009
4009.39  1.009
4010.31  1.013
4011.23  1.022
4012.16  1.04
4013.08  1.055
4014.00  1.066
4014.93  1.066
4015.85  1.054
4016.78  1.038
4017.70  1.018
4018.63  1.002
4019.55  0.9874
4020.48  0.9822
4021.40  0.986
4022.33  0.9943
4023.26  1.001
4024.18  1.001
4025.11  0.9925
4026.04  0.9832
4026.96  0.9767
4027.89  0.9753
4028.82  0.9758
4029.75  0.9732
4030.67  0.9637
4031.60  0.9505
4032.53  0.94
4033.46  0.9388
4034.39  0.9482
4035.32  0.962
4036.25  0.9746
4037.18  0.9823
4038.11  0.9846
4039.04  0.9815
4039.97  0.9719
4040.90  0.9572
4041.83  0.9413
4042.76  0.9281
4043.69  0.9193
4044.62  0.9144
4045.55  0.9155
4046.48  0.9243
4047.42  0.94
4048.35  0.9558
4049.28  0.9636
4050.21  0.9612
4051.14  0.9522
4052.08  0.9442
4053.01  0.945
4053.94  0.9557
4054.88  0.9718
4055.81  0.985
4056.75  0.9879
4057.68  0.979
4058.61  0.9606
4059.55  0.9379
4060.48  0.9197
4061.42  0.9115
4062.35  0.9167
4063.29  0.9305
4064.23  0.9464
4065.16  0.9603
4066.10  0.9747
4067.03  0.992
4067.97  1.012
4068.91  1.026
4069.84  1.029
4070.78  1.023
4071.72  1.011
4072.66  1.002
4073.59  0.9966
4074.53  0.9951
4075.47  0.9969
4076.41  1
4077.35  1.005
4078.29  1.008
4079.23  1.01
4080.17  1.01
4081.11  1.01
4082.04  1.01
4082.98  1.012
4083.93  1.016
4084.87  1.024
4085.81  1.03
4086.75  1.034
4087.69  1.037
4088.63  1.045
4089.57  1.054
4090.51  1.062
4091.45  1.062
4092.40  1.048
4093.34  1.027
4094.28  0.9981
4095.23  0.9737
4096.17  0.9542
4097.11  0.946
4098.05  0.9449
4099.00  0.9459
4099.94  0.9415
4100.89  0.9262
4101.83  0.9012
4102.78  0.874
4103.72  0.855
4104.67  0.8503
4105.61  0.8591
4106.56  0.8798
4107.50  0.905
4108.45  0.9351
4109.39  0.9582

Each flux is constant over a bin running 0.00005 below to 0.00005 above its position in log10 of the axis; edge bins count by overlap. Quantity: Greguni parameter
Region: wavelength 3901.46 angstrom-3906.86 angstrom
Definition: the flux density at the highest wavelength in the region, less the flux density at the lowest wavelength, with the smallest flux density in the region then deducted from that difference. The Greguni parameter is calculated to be -0.73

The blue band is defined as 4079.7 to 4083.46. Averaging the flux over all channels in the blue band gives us 1.01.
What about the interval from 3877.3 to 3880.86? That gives 0.57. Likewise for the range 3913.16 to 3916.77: 0.73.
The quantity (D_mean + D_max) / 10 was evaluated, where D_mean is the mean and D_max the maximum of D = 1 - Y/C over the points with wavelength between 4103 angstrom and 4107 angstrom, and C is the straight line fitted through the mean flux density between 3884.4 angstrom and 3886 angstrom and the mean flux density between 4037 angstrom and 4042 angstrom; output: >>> 0.046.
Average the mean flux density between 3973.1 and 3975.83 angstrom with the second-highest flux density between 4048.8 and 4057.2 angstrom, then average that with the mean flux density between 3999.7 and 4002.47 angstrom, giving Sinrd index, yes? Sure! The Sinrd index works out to 0.85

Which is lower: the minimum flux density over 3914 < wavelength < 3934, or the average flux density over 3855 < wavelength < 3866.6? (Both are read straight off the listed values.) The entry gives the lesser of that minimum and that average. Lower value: 0.389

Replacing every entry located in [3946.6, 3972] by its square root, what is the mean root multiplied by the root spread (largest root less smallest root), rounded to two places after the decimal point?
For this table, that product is 0.13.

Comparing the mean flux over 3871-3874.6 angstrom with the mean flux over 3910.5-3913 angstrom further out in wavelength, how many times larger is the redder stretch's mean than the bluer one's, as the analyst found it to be 1.26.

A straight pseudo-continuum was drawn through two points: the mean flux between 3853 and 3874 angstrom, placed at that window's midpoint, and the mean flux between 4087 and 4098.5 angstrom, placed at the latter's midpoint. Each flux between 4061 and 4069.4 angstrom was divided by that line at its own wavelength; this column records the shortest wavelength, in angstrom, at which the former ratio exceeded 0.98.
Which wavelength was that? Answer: 4064.23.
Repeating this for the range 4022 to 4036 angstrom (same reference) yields 4022.33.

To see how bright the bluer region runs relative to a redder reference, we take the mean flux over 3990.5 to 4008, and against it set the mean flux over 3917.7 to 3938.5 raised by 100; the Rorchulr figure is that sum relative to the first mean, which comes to 105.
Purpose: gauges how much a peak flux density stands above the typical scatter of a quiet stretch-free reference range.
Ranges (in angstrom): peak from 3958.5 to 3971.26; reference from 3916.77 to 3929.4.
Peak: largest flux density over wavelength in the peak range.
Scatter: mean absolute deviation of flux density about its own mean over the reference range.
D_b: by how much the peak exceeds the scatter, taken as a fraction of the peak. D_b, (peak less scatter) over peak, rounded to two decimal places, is 0.90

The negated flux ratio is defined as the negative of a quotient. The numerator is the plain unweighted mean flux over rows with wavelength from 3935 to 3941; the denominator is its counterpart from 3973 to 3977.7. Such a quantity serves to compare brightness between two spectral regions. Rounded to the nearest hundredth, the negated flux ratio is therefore -0.65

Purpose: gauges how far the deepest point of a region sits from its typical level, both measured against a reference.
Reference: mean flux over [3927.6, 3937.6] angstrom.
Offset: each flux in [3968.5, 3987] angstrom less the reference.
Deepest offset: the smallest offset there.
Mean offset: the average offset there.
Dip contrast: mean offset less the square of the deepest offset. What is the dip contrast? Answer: 0.26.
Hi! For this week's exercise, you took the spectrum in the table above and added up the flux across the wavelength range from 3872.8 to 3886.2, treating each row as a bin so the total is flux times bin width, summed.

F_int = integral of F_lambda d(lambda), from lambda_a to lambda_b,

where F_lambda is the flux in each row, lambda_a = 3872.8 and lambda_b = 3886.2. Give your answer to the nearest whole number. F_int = 8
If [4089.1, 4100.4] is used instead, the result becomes 11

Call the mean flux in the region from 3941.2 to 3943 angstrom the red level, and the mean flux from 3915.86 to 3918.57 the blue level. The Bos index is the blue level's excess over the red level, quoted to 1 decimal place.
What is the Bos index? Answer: 0.2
